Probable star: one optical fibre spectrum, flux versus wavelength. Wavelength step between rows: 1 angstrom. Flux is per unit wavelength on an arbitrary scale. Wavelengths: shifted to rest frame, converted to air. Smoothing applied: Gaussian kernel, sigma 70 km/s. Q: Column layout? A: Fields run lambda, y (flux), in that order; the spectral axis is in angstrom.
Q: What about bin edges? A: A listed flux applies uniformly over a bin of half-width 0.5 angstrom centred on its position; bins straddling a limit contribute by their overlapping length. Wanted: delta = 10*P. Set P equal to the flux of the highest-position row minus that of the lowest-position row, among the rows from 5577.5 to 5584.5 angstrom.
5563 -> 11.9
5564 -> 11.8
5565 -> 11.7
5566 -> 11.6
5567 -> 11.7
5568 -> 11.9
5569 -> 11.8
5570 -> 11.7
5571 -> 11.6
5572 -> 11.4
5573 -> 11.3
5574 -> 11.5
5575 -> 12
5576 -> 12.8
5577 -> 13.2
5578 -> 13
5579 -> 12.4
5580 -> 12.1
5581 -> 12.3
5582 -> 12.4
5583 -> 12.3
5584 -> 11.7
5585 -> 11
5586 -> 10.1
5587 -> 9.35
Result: -13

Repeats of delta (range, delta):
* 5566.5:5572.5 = -3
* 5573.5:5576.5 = 13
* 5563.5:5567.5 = -1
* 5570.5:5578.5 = 14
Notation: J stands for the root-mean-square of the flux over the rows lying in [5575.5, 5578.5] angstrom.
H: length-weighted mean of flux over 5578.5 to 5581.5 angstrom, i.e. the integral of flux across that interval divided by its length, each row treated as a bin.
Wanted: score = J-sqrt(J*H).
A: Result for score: 0.4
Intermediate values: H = 12.27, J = 13.00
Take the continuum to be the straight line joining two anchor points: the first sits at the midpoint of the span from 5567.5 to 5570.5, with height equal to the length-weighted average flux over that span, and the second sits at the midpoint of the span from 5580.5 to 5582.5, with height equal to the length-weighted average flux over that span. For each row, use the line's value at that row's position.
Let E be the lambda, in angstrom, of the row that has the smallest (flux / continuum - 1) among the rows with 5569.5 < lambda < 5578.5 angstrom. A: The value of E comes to 5573 angstrom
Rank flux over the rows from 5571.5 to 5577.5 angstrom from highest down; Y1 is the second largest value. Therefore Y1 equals 12.8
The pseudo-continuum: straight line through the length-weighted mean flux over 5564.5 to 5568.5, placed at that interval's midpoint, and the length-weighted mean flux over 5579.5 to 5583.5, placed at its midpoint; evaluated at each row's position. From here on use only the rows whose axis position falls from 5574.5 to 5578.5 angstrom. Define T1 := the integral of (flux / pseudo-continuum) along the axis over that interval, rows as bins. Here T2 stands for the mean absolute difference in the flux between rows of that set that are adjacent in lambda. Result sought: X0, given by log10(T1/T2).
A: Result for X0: 1.0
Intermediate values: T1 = 4.22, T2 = 0.47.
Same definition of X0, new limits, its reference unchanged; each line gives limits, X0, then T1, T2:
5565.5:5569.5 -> 1.5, 4.00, 0.13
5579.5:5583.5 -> 1.5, 4.00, 0.13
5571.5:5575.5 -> 1.2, 3.86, 0.27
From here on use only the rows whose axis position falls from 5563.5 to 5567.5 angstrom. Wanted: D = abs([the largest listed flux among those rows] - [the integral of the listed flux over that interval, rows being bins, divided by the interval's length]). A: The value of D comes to 0.10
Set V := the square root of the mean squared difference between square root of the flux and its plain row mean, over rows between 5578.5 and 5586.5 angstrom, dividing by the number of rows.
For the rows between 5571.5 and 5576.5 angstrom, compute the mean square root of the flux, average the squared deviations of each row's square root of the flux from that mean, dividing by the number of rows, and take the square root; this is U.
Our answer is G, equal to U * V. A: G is 0.0093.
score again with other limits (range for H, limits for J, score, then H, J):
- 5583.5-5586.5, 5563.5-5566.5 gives 0.4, 10.93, 11.70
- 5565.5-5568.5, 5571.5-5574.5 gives -0.2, 11.73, 11.40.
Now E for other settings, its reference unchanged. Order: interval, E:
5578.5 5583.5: 5580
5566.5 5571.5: 5571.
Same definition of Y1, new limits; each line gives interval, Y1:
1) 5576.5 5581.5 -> 13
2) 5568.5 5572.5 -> 11.7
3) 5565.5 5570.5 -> 11.8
